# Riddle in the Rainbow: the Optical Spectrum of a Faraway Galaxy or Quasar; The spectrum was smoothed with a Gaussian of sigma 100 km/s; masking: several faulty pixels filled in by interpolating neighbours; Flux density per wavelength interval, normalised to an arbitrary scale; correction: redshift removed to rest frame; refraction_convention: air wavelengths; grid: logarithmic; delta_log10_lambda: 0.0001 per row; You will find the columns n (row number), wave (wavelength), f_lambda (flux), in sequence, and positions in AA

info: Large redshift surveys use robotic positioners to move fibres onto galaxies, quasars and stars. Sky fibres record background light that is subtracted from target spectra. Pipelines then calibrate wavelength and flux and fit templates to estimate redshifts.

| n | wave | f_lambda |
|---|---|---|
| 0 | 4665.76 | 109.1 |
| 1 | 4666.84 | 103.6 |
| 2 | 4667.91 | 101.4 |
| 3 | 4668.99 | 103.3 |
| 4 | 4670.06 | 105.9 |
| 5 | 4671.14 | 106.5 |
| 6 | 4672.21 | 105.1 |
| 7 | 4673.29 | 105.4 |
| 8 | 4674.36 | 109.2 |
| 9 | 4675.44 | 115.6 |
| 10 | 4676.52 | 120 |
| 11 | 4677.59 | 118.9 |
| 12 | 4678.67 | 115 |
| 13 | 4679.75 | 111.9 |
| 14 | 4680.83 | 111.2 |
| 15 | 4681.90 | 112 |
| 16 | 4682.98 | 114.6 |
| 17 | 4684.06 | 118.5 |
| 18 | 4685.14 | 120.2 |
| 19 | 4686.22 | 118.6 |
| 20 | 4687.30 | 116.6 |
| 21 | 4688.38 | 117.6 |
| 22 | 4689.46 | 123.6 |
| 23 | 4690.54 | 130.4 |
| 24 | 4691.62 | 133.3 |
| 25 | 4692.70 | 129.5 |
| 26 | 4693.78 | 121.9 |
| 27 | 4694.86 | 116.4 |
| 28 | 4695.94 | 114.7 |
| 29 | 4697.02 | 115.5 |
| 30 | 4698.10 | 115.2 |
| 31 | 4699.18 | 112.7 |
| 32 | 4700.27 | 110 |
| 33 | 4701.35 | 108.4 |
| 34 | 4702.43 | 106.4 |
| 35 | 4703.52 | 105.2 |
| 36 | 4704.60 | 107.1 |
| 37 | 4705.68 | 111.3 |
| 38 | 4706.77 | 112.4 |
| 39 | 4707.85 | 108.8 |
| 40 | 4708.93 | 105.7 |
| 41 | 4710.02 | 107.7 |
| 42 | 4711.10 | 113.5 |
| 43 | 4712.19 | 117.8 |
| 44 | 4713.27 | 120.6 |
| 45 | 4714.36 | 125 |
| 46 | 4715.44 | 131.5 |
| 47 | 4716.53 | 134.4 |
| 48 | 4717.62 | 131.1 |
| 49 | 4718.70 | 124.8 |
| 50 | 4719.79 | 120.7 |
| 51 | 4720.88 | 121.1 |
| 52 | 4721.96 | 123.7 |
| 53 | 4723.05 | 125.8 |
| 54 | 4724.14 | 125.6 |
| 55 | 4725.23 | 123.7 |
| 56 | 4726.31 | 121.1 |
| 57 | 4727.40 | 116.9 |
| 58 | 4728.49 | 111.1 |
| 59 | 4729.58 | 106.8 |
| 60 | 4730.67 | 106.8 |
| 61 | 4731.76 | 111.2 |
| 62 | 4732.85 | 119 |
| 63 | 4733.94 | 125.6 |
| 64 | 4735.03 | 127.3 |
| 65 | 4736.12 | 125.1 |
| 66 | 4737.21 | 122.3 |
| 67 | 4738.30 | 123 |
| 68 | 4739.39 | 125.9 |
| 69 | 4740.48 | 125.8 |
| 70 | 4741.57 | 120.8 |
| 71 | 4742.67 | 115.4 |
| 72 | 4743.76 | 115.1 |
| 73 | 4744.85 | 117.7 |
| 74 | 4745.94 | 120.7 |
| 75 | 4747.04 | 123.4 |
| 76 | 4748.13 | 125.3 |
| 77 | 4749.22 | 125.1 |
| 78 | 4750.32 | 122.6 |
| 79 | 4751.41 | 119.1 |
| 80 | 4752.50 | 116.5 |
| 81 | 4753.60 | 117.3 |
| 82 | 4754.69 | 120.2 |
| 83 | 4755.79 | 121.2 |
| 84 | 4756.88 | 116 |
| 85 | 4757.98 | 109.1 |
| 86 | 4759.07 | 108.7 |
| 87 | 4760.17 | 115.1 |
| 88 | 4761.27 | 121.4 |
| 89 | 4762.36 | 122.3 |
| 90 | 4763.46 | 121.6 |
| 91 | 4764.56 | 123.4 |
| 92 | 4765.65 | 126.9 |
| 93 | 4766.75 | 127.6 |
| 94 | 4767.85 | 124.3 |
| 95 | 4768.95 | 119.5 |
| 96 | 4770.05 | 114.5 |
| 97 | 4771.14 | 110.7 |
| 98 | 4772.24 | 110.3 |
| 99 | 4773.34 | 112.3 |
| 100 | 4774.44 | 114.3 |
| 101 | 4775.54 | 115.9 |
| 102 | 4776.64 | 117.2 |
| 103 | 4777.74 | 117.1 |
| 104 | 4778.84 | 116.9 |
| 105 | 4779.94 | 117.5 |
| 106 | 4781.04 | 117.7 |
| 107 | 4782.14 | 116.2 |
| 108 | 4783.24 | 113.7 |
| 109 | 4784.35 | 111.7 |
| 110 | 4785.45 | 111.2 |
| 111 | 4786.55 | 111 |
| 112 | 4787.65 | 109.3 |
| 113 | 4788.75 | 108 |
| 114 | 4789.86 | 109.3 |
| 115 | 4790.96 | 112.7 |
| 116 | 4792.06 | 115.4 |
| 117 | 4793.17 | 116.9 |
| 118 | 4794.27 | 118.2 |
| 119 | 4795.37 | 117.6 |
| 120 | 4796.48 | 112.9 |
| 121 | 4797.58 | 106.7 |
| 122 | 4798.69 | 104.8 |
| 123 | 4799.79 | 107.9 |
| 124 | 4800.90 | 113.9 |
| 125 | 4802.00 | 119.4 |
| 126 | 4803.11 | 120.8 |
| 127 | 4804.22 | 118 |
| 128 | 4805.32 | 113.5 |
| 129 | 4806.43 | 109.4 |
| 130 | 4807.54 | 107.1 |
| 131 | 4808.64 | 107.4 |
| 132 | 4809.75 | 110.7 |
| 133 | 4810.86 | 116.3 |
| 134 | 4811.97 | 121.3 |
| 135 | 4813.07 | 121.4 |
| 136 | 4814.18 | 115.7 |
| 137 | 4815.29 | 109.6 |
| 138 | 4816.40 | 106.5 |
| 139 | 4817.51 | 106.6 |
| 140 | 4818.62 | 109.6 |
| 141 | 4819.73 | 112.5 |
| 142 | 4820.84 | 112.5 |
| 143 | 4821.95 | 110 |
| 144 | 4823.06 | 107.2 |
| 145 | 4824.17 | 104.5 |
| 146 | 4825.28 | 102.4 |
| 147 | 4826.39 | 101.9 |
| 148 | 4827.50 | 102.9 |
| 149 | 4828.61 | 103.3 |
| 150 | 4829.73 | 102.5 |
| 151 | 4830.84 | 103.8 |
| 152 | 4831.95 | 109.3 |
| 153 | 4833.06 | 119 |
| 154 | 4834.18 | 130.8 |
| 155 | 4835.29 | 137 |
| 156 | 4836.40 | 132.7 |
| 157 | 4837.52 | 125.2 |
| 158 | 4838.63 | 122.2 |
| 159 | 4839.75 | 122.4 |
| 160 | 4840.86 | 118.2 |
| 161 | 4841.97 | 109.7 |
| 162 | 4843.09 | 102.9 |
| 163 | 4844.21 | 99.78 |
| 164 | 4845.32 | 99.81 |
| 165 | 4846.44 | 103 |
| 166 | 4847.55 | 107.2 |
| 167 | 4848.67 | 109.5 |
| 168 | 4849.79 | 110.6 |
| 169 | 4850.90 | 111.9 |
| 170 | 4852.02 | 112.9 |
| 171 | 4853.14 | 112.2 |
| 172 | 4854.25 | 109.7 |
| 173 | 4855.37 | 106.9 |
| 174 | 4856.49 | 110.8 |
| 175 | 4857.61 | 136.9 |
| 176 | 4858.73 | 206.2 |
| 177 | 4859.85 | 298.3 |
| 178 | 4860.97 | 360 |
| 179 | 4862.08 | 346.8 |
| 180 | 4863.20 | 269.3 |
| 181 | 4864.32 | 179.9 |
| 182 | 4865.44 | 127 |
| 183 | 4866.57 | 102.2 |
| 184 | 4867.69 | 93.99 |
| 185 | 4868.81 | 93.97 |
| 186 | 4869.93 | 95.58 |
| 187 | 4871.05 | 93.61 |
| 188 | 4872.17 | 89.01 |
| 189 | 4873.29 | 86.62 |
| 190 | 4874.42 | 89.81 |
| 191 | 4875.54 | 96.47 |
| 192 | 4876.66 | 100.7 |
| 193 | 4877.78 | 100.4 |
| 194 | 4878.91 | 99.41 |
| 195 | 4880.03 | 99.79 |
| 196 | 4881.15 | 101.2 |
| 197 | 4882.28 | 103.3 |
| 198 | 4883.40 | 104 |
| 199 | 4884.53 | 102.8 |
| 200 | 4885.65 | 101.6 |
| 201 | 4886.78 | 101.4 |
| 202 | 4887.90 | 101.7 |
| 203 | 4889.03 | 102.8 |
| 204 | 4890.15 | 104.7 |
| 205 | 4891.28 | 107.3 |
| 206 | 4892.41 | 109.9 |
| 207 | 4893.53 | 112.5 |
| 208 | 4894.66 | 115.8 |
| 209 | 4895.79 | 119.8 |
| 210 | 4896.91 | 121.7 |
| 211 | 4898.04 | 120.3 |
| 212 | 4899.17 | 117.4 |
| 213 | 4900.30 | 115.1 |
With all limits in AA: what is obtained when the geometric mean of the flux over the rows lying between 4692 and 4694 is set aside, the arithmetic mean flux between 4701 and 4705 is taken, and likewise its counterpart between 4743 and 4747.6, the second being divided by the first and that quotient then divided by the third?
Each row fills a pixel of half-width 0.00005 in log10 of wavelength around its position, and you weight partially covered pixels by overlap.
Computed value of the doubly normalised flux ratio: 0.0071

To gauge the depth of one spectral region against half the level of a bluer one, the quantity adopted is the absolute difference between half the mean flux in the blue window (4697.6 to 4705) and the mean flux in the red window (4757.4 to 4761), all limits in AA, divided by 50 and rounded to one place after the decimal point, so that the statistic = 1.1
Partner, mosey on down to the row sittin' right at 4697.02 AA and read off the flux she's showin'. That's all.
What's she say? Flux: 115.5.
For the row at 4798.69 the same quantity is 104.8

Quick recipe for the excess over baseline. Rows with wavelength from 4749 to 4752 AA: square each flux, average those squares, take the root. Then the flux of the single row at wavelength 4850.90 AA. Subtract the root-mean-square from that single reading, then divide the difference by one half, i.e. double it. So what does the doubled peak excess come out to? -21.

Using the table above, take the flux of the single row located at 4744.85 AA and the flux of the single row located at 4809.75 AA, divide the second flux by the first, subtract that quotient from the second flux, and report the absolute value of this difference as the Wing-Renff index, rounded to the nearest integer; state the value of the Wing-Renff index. 110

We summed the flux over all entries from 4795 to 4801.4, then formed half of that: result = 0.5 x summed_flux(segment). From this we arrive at 332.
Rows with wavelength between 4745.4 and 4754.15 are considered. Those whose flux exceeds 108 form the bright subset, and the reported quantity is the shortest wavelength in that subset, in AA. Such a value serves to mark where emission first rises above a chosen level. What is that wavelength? 4745.94 AA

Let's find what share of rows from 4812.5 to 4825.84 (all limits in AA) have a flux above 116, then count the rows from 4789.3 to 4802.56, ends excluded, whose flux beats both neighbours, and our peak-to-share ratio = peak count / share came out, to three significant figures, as 12.0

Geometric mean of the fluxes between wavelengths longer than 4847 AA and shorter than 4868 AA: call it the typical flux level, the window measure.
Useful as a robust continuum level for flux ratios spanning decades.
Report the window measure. 147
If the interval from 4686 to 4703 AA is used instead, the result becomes 118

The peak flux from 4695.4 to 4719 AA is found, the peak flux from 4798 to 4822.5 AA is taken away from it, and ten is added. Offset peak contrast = 23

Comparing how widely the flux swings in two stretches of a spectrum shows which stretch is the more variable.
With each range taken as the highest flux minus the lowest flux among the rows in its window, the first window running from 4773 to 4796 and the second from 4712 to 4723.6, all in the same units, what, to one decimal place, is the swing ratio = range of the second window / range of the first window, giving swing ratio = 1.6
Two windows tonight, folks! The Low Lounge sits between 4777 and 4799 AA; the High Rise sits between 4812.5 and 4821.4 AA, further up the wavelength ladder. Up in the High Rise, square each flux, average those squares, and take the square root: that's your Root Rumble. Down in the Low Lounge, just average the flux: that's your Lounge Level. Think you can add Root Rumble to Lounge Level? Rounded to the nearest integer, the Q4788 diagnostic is 225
